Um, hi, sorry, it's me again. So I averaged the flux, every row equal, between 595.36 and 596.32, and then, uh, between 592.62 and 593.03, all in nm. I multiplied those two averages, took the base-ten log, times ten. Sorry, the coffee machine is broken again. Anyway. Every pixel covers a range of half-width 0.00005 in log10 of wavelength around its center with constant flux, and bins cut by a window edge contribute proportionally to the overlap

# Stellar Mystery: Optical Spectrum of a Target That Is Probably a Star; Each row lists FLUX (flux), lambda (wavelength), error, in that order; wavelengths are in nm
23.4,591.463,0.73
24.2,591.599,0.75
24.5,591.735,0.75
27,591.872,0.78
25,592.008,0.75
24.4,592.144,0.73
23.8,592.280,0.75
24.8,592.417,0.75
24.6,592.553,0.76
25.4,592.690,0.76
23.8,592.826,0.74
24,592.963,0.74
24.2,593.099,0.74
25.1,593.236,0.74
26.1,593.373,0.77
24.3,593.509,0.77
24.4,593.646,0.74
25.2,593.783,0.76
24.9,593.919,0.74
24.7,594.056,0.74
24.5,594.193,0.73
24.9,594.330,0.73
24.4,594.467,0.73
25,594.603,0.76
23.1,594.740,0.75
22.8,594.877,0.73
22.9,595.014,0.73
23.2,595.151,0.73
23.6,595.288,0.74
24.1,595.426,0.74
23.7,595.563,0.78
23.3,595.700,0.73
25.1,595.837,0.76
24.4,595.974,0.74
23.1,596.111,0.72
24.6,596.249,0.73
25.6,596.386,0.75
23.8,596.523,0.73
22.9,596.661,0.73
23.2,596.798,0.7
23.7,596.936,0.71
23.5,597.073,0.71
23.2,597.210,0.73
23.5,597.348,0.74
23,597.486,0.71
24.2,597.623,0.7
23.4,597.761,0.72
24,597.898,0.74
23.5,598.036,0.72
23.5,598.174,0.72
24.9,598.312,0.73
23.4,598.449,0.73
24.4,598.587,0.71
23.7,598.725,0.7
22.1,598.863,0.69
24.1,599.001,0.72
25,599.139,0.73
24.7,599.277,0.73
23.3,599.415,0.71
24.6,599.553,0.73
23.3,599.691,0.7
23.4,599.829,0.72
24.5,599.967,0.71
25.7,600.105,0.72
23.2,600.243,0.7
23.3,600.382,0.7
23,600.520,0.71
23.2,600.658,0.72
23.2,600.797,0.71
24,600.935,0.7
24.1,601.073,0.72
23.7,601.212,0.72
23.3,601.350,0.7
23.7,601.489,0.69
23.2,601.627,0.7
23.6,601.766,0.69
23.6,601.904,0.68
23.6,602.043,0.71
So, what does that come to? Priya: 27.7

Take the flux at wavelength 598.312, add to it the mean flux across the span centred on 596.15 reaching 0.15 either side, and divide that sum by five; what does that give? 9.75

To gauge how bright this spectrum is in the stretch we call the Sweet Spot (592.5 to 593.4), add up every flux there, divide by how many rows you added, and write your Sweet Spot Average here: 24.7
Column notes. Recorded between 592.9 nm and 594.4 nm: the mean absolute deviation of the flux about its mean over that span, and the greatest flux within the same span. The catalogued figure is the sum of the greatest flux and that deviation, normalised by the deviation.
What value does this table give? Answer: 60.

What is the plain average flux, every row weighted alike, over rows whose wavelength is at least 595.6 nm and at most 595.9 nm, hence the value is 24.2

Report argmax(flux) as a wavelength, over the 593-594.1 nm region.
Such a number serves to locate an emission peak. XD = 593.373 nm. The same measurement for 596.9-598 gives 597.623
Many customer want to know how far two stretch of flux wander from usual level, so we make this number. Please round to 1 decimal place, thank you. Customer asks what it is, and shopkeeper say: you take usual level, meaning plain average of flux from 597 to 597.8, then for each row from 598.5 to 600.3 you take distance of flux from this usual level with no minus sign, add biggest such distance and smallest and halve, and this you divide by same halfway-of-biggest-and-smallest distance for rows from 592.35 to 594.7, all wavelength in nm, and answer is 0.8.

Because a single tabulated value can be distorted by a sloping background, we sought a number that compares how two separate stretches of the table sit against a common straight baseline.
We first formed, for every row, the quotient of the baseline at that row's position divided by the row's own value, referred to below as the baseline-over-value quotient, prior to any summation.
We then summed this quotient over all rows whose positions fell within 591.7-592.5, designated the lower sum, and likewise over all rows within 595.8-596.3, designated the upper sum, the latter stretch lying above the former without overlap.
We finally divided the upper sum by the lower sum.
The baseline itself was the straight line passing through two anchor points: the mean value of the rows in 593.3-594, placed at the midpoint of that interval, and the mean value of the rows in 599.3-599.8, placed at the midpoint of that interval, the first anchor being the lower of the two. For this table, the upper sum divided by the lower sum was 0.66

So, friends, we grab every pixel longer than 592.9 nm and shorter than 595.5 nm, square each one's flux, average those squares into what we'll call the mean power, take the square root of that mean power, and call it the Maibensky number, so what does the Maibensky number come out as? 24.3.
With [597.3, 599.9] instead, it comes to 23.8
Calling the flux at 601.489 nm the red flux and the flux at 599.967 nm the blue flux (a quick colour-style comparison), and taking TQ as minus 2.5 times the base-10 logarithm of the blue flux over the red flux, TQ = -0.036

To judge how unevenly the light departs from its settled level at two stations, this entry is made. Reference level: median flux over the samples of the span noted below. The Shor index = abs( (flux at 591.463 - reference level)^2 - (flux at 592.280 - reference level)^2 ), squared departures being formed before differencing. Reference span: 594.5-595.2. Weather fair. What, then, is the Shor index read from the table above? 0.4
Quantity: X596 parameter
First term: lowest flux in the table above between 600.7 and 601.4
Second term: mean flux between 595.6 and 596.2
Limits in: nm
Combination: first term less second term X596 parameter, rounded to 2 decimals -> -0.78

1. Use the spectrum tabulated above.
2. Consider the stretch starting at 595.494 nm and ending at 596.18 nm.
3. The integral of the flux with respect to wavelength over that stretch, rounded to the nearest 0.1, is 16.4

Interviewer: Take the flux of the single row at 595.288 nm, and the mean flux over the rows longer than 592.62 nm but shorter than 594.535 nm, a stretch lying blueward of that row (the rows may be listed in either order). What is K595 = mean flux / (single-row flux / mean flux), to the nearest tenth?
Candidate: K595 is 25.9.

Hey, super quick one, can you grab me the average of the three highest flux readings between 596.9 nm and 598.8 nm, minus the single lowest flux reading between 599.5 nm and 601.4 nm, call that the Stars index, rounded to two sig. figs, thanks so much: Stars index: 1.5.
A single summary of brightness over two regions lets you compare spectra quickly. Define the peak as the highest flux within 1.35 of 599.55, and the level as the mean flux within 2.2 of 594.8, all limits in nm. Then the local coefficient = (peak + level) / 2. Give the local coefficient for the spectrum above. 24.9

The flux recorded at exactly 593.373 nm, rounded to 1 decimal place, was 26.1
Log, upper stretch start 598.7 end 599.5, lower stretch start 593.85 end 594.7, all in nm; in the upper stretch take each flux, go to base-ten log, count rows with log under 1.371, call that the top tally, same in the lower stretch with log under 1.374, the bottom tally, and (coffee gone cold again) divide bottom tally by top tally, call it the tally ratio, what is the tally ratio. 0.0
